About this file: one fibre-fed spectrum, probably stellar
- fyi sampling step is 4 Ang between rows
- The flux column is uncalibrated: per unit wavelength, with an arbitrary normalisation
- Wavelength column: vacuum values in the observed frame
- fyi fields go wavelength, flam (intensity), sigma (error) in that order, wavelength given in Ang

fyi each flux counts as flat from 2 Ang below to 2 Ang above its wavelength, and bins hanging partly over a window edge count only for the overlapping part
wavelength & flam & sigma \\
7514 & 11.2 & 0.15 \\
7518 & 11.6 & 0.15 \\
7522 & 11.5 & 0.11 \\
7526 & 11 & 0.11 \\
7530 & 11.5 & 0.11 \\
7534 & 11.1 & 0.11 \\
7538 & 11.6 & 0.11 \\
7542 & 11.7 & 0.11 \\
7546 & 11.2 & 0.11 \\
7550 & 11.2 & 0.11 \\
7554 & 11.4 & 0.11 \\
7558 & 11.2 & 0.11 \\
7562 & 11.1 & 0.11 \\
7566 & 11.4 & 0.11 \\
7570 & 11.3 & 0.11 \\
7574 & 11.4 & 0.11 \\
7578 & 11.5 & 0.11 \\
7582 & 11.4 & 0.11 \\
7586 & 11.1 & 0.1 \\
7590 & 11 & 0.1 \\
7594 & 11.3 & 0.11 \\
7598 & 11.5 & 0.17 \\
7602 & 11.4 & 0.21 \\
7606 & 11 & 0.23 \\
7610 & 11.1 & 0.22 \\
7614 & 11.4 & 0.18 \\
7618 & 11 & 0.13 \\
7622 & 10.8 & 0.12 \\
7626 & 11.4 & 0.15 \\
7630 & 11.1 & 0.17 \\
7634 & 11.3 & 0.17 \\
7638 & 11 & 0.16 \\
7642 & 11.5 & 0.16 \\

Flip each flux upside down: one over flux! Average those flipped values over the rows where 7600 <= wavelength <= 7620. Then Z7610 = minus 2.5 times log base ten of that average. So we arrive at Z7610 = 2.62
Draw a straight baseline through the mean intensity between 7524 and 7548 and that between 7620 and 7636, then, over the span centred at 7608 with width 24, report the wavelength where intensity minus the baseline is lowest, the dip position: 7606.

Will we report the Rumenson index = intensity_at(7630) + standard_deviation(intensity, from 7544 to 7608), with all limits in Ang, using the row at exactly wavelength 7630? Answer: 11.3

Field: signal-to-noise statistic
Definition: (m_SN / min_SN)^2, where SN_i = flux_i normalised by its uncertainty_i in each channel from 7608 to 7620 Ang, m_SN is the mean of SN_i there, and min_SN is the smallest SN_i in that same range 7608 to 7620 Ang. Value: 1.72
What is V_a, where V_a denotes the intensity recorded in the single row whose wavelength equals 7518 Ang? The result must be 11.6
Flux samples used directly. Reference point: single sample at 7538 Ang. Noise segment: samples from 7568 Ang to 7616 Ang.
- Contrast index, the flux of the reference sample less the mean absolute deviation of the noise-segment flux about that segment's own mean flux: 11.4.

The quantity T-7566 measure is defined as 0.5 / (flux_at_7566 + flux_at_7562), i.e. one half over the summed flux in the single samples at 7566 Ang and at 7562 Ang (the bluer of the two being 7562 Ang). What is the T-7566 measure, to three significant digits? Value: 0.0222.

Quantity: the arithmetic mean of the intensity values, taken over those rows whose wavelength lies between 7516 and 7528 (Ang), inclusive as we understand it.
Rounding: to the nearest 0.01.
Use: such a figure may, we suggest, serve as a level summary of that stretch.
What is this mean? 11.37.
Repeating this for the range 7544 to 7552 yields 11.20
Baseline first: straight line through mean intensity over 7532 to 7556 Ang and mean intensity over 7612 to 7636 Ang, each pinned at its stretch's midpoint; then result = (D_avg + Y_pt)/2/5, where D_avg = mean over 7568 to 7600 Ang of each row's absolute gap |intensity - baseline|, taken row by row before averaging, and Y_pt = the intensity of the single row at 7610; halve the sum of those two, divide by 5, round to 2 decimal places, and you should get 1.12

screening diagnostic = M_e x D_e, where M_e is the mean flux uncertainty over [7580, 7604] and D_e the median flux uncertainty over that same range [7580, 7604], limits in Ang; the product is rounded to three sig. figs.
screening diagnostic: 0.0147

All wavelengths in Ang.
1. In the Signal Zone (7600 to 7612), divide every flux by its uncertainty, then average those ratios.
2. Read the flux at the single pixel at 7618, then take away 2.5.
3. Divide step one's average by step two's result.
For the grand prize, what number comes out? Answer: 6.0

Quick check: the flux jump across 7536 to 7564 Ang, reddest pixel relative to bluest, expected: -0.50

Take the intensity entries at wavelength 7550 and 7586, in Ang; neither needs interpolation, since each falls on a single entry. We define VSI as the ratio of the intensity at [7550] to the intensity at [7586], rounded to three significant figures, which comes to 1.01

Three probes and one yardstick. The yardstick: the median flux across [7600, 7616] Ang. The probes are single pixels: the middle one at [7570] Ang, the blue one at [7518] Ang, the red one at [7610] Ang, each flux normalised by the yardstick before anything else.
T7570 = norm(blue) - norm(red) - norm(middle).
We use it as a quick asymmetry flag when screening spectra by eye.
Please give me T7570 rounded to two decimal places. -0.96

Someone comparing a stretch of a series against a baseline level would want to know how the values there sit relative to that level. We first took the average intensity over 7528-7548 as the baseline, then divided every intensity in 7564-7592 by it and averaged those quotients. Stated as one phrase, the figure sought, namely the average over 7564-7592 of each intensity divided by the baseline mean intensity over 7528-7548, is 0.989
